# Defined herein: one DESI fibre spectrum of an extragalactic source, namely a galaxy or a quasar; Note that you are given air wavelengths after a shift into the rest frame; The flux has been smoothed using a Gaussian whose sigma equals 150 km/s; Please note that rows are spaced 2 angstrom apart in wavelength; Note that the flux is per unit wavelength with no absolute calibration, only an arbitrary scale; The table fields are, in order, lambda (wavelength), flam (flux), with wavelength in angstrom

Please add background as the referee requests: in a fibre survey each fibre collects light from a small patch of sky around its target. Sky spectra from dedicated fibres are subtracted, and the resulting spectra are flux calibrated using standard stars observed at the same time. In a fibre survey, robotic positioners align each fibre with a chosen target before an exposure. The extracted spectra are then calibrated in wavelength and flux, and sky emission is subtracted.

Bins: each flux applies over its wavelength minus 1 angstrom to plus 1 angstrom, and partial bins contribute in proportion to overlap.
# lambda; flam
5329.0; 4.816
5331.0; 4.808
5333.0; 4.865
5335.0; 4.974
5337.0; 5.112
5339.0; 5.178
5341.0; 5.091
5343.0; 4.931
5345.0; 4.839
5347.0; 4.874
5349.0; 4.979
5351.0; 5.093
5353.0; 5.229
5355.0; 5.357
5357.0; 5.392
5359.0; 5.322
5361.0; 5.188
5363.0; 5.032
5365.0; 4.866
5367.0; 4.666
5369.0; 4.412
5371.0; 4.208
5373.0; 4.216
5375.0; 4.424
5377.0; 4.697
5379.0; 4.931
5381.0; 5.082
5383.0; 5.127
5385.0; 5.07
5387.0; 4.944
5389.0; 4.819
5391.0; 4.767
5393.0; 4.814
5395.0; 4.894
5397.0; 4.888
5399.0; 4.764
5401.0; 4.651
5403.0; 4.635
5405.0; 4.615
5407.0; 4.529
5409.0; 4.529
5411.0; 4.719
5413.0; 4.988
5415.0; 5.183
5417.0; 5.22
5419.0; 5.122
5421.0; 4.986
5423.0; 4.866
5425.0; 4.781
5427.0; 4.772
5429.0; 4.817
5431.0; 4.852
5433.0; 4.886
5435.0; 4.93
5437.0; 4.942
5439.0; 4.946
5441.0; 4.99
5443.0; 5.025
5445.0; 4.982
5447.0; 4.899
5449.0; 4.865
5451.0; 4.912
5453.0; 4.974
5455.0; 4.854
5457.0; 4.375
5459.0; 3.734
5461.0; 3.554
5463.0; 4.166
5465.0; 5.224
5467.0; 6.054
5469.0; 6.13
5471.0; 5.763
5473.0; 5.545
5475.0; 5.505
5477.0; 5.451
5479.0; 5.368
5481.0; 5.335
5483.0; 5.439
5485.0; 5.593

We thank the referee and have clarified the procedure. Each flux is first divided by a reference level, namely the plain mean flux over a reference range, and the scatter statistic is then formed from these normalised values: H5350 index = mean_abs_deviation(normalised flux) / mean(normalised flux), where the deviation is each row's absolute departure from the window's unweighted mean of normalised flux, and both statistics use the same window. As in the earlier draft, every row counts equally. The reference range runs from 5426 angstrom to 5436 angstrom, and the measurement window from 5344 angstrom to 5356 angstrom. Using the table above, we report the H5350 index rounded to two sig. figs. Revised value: 0.032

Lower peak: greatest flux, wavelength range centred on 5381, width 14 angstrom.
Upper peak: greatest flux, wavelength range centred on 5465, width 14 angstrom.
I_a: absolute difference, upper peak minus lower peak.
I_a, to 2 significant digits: 1.0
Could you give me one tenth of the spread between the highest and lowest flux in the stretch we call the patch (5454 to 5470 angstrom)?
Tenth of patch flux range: 0.258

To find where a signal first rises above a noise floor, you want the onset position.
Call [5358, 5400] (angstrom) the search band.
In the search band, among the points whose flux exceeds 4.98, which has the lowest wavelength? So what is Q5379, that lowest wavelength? 5359.0 angstrom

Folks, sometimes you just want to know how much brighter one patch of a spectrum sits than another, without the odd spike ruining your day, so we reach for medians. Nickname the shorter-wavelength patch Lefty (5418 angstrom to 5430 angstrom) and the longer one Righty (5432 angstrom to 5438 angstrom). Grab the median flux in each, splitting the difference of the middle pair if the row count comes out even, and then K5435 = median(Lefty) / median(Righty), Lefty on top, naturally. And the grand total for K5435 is 0.98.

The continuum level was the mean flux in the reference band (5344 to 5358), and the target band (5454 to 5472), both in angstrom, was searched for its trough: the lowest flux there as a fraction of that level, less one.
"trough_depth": -0.30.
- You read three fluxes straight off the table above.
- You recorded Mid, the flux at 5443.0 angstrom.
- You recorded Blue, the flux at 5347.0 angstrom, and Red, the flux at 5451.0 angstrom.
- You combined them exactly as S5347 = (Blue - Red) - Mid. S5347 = -5.1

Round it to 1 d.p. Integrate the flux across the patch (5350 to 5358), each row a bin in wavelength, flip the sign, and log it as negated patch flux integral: -42.1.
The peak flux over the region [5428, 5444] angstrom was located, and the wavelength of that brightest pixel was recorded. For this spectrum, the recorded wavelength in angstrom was 5443.0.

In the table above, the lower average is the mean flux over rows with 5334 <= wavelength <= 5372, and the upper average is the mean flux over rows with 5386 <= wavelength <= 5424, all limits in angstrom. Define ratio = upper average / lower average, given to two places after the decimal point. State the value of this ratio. 0.97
